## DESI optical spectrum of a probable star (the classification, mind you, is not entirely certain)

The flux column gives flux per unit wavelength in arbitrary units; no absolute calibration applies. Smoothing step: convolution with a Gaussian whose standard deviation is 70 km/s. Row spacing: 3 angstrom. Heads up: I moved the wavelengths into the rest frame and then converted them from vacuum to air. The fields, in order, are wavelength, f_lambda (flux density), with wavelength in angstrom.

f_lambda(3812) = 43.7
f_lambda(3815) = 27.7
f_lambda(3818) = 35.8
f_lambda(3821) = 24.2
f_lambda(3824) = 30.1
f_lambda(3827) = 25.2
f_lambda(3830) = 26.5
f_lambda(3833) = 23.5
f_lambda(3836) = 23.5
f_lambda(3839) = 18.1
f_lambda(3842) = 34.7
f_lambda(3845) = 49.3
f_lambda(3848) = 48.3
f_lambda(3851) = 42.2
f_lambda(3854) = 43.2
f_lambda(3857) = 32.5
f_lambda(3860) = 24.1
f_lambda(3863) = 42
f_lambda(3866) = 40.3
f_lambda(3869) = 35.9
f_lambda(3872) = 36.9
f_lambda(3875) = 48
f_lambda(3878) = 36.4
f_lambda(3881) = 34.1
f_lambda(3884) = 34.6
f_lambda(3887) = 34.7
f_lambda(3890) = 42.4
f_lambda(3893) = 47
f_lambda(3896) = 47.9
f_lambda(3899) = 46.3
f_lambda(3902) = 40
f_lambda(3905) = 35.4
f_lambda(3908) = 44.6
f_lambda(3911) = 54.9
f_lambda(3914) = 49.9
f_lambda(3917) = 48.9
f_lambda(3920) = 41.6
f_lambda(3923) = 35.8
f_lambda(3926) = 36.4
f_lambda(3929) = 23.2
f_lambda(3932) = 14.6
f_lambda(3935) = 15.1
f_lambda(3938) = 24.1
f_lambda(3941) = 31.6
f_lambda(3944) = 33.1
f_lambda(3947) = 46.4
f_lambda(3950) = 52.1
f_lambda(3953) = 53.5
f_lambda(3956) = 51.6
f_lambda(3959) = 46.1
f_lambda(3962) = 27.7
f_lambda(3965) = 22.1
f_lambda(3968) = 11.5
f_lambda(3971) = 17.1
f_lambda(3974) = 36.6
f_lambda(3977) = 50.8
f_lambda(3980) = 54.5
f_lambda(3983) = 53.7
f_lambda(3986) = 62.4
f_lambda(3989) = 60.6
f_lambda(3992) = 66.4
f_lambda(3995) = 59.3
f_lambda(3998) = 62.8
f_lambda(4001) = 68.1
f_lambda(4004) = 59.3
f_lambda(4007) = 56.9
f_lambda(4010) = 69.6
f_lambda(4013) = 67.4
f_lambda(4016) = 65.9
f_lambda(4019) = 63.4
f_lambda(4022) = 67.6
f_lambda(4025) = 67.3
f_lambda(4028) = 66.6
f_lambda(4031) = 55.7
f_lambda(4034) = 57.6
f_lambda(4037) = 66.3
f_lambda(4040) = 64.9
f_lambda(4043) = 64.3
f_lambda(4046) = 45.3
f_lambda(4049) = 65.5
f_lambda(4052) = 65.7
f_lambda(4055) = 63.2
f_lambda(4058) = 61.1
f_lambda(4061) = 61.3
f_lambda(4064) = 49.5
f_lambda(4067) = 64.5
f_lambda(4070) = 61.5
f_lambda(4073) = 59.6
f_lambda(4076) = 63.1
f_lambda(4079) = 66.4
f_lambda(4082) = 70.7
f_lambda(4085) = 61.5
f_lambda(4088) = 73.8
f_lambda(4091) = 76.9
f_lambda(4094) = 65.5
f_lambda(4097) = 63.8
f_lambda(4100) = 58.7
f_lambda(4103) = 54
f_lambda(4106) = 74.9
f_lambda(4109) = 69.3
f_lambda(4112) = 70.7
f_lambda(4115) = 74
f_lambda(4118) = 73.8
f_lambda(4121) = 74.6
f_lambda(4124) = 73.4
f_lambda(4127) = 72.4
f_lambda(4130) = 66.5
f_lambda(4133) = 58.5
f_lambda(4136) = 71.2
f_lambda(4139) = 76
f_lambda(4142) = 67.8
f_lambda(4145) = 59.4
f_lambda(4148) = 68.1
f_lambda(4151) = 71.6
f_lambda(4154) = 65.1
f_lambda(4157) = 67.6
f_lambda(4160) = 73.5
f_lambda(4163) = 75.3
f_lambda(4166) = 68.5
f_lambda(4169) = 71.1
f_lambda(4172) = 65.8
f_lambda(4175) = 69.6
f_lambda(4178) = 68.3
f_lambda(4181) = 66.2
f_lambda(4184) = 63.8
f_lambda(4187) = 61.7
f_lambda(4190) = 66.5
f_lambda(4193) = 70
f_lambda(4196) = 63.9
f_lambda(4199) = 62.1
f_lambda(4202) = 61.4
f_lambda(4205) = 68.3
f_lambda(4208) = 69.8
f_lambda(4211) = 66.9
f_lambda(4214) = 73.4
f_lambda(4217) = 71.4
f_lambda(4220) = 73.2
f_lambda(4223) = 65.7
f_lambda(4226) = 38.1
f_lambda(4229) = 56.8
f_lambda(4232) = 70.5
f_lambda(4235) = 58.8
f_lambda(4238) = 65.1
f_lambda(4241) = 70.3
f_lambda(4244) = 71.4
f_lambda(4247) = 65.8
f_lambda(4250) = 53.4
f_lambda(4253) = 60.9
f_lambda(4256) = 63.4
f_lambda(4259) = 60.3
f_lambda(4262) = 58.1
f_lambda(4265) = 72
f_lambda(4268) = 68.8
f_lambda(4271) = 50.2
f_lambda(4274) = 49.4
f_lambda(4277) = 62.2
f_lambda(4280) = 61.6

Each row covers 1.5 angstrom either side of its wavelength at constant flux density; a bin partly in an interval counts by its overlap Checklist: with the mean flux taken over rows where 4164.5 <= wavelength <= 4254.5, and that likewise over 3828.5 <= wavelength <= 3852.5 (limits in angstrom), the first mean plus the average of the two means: 115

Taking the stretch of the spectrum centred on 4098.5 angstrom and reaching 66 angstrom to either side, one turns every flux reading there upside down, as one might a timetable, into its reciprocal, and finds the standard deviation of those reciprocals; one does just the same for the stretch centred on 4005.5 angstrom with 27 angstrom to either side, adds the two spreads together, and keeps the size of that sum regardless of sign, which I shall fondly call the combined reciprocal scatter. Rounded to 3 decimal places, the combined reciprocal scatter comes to 0.003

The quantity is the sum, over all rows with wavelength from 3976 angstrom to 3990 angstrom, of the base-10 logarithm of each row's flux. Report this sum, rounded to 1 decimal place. 8.7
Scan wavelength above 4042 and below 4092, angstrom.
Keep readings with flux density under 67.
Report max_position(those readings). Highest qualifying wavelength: 4085 angstrom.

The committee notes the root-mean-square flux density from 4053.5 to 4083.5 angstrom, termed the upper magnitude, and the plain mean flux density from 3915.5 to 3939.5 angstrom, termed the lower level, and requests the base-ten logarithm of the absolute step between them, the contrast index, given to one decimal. 1.5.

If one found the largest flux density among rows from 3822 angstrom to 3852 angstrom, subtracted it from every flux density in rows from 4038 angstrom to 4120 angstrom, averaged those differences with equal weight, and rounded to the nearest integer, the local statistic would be 15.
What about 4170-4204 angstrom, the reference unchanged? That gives 16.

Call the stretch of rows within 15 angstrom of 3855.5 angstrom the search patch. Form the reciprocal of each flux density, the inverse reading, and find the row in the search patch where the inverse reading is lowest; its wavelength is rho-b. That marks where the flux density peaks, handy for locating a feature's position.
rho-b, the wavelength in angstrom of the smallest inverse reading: 3845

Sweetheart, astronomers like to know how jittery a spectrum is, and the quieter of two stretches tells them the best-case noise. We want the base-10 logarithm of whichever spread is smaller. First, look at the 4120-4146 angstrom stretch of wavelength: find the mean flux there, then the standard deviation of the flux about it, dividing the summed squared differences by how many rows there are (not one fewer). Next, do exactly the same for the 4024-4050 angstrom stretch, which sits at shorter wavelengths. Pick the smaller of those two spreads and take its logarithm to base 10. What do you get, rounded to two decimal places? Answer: 0.78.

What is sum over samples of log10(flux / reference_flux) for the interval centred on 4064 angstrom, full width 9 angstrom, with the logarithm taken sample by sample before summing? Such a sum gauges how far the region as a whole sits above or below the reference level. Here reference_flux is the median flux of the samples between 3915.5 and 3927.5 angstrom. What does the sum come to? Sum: 0.52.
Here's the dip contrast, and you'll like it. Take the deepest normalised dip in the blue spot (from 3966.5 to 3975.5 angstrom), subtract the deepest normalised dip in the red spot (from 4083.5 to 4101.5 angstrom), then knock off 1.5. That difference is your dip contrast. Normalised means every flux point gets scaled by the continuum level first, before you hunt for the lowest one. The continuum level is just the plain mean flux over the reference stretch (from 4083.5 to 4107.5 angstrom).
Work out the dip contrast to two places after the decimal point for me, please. -2.21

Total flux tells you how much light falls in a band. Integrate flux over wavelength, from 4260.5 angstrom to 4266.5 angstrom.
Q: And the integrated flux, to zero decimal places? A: 390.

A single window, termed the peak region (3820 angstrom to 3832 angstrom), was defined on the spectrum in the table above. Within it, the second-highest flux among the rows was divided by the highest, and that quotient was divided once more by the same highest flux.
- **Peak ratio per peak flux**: 0.0292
